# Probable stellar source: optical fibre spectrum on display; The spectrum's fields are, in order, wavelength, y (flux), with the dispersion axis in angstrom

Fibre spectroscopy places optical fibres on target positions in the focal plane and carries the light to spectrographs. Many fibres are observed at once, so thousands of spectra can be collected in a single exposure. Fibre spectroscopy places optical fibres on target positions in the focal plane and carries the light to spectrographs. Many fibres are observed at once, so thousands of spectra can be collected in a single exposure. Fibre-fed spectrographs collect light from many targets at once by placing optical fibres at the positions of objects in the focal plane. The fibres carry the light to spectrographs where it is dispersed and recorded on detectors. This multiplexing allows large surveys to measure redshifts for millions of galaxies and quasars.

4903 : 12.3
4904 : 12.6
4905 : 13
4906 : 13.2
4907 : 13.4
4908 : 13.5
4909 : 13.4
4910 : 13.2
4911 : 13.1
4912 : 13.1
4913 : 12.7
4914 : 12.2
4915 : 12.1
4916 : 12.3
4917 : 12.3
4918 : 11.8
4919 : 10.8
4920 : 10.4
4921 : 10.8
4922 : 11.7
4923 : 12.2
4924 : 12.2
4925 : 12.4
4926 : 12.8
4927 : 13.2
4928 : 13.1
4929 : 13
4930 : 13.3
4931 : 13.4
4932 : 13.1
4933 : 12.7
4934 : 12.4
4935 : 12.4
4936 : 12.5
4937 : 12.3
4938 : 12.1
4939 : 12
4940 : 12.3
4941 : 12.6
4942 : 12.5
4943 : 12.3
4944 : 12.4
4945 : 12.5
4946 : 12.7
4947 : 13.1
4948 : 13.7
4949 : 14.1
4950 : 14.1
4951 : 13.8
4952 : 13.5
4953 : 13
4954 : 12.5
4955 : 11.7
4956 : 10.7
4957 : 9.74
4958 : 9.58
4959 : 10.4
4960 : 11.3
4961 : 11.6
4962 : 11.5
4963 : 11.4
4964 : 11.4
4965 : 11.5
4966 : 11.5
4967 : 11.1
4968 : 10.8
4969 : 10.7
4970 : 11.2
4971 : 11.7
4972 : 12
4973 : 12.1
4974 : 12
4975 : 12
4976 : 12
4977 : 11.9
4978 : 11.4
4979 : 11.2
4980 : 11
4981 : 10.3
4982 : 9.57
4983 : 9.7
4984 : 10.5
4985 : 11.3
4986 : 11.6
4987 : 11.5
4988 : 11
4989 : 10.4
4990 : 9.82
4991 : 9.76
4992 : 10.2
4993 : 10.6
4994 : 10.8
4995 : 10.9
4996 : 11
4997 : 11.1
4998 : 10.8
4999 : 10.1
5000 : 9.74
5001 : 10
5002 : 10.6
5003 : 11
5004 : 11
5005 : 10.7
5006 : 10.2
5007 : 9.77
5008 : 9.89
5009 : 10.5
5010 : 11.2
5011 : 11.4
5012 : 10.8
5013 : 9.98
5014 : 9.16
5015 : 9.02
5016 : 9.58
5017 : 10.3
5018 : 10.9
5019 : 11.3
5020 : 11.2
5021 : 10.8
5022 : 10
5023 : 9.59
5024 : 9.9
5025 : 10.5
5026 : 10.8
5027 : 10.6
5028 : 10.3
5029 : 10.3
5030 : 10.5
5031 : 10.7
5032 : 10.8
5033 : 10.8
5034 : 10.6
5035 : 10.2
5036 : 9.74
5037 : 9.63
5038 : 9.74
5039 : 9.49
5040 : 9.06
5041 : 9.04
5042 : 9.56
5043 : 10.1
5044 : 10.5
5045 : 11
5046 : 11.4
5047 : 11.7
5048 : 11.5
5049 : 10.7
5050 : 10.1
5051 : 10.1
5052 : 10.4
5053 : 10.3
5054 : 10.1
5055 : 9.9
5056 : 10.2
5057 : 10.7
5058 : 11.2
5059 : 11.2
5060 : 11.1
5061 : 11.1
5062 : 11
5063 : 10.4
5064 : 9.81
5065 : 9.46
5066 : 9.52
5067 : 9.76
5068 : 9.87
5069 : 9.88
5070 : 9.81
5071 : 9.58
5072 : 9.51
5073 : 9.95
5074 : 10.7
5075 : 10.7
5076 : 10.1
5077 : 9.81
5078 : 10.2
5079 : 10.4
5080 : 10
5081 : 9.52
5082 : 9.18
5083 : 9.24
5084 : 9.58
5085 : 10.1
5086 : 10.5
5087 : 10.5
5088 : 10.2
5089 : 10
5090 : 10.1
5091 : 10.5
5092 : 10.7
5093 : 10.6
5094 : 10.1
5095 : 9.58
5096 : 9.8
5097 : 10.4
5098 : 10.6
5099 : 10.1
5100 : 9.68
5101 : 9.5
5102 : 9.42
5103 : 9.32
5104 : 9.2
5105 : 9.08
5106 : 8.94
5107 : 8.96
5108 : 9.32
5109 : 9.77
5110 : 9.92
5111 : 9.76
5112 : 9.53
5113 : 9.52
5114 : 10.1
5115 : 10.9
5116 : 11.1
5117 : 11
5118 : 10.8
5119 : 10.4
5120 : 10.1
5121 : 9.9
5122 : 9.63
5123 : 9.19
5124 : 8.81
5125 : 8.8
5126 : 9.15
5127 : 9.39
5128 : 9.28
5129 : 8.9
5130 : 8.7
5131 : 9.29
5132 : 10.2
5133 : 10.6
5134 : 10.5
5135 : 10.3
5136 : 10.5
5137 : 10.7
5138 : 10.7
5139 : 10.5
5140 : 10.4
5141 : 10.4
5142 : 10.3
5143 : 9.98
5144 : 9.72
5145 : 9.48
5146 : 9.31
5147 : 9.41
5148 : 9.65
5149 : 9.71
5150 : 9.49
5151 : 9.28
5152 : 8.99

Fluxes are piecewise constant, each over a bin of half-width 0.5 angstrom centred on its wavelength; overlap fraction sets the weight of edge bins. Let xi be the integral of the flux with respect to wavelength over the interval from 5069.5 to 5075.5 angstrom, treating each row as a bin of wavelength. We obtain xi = 60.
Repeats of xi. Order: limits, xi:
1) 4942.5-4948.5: 77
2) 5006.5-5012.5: 64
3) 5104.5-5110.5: 56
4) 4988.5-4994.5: 62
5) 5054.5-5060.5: 64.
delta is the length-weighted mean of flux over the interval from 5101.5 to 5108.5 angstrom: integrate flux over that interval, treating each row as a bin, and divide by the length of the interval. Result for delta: 9.2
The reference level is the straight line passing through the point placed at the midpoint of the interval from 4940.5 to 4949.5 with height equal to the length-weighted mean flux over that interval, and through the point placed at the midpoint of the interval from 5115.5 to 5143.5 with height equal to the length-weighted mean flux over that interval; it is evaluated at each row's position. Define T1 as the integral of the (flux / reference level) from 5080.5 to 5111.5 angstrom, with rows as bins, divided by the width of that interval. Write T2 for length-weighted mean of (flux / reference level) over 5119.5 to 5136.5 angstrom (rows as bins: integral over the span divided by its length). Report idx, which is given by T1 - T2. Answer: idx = -0.026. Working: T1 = 0.934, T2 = 0.960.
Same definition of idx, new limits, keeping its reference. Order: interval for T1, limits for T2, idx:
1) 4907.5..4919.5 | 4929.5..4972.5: -0.010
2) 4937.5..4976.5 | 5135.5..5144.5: -0.111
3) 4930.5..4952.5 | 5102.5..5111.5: 0.087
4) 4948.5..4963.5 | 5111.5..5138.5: -0.049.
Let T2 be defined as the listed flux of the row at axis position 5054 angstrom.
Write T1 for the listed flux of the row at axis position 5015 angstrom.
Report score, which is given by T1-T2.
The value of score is -1.1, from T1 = 9.02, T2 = 10.1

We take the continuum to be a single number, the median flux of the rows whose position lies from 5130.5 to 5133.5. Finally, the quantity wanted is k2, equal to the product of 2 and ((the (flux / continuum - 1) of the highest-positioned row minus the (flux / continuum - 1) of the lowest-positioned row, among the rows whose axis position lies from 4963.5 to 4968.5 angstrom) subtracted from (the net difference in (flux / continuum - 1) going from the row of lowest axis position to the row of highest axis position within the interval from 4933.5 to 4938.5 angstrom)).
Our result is 0.06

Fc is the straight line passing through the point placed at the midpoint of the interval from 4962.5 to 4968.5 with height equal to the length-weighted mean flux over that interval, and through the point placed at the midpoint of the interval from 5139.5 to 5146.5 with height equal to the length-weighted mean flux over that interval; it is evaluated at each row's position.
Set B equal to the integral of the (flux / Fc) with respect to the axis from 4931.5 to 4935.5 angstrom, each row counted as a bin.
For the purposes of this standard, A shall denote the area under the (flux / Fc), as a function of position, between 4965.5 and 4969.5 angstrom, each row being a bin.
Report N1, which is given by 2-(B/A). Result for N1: 0.88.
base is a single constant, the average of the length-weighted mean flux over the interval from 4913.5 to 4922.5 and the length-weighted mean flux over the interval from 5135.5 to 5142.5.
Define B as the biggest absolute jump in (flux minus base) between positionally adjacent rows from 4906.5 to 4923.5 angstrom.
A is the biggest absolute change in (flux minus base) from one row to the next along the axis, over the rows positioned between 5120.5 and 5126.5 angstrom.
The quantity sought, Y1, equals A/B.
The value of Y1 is 0.4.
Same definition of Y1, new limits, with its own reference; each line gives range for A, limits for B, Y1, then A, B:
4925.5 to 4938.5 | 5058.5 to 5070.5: 0.7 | 0.40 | 0.60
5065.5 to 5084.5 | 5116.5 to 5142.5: 0.8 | 0.75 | 0.91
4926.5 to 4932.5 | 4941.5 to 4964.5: 0.3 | 0.30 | 1.00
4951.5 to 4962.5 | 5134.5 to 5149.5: 3.1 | 1.00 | 0.32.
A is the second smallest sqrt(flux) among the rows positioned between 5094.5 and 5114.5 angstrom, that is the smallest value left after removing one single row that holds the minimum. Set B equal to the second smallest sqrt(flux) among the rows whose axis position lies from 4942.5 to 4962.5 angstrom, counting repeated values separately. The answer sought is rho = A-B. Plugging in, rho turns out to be -0.13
